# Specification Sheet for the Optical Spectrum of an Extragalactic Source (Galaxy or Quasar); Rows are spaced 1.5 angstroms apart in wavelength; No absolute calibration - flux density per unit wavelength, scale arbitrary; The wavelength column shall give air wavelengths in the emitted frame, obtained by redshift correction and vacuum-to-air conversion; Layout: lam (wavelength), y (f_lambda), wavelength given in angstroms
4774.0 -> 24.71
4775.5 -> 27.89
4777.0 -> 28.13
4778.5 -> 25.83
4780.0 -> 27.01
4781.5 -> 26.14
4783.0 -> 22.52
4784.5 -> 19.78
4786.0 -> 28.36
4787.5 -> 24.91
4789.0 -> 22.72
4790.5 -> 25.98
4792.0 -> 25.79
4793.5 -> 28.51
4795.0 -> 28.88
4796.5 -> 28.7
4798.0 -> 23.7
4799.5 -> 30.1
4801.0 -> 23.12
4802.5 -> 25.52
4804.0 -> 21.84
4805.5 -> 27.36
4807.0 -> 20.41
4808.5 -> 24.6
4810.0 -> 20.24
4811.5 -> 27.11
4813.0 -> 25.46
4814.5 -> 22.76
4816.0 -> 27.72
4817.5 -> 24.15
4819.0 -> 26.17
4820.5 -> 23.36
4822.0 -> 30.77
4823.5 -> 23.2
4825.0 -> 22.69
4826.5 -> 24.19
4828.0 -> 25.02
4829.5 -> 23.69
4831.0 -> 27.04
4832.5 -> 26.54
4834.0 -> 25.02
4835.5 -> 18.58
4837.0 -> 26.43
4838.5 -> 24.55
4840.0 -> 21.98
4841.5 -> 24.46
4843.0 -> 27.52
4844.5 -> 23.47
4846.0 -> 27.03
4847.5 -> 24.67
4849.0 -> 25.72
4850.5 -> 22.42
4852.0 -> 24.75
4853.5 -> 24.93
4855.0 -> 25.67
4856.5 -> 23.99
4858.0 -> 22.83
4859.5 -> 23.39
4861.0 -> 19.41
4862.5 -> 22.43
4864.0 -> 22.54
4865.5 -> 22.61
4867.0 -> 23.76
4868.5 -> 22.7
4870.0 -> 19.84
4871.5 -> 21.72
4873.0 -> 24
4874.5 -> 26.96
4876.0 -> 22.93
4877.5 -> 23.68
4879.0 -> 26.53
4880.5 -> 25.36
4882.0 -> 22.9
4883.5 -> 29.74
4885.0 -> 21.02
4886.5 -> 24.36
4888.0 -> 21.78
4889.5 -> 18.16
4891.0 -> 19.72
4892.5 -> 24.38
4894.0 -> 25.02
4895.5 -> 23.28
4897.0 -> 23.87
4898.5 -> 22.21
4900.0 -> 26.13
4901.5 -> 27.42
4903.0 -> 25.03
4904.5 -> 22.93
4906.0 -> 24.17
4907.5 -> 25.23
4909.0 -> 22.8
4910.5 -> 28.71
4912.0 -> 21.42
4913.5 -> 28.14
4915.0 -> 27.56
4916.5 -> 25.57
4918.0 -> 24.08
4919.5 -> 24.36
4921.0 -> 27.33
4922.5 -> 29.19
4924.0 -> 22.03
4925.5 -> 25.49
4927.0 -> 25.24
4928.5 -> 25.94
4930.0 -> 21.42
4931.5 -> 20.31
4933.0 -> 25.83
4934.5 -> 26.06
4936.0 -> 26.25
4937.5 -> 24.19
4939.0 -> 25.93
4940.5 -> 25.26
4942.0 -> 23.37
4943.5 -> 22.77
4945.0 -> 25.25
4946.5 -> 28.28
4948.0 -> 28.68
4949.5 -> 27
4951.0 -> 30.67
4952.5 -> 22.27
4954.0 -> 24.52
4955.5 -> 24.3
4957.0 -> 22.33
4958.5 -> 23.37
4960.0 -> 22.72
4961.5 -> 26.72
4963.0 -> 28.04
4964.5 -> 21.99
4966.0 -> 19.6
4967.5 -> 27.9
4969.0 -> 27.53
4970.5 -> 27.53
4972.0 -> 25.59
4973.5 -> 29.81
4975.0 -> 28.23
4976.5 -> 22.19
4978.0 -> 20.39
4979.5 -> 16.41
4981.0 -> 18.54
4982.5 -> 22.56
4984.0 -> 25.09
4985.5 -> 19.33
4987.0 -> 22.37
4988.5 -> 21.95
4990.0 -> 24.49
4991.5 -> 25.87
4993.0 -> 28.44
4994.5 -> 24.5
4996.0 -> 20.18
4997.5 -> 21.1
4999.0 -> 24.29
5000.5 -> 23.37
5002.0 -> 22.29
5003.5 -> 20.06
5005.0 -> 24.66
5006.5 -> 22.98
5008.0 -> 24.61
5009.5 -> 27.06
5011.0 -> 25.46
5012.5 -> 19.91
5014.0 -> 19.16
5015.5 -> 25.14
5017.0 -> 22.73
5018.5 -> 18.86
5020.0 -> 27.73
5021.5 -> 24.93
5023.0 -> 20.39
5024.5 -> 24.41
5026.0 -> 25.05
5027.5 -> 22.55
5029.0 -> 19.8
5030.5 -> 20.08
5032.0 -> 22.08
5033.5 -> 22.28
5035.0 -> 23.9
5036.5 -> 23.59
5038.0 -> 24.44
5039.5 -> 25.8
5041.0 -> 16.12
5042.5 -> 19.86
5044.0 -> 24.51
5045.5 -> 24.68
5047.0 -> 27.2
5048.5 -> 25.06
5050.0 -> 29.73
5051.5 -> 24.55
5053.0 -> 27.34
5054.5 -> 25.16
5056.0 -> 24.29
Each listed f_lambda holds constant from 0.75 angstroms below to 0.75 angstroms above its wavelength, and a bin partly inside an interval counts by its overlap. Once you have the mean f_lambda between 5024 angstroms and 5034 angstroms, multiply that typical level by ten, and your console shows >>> 223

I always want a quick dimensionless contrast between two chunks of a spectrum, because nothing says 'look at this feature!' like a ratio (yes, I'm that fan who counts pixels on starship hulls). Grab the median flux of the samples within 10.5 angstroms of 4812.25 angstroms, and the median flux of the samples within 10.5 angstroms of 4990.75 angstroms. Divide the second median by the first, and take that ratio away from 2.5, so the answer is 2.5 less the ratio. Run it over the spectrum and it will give 1.58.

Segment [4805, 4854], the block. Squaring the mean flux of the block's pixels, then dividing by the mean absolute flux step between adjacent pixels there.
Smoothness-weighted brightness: 184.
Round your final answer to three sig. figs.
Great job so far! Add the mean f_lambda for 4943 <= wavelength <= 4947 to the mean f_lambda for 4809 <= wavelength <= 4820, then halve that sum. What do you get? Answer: 25.1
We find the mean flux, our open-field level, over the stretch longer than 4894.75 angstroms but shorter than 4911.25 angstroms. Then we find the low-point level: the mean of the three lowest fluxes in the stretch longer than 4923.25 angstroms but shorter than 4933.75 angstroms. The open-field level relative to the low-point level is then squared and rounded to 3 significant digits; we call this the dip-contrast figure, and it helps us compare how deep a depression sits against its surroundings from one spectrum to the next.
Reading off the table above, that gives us 1.35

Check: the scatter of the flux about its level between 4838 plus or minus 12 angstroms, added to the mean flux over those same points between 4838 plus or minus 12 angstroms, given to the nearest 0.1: 26.9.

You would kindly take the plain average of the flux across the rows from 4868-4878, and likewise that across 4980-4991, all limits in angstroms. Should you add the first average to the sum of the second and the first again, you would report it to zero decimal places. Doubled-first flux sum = 68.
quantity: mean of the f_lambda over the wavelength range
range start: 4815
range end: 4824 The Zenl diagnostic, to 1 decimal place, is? 25.9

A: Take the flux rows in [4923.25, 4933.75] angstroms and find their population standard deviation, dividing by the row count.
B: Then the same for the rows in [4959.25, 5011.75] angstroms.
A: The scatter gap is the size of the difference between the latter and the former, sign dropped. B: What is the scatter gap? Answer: 0.97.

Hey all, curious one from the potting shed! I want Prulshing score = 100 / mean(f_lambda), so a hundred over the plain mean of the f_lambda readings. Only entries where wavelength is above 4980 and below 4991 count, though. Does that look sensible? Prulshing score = 4.54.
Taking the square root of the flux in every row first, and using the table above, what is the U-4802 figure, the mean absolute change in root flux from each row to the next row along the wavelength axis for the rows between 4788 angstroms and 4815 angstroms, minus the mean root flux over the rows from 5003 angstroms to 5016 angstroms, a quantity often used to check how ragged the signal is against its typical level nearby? -4.44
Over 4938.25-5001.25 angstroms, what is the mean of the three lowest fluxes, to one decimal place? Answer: 18.1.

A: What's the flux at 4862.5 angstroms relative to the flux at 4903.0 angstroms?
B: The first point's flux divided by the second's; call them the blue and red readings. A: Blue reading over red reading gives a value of 0.90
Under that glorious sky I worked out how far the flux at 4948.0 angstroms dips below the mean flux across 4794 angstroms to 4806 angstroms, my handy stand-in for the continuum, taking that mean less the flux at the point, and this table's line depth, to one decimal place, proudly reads -2.5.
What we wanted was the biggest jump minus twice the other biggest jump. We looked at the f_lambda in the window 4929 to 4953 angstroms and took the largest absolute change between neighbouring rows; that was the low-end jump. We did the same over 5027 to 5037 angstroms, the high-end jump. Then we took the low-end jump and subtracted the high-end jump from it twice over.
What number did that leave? 3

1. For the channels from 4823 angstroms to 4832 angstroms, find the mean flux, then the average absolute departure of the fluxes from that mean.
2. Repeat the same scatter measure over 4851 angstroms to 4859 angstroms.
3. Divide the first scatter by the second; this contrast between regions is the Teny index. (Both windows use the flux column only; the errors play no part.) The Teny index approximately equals 1.4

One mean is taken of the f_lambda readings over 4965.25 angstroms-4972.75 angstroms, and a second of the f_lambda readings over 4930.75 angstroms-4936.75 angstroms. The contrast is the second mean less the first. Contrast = -1.0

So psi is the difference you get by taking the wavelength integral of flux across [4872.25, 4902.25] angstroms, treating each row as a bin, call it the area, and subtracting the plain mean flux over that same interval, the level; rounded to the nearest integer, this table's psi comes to 695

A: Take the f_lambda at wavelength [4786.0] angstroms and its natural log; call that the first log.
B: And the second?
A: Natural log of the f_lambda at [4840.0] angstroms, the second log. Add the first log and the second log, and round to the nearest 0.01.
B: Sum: 6.44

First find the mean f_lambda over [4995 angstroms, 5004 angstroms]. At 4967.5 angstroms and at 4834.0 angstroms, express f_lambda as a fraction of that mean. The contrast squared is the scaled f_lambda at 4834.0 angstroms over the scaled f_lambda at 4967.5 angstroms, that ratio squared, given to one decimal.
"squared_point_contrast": 0.8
